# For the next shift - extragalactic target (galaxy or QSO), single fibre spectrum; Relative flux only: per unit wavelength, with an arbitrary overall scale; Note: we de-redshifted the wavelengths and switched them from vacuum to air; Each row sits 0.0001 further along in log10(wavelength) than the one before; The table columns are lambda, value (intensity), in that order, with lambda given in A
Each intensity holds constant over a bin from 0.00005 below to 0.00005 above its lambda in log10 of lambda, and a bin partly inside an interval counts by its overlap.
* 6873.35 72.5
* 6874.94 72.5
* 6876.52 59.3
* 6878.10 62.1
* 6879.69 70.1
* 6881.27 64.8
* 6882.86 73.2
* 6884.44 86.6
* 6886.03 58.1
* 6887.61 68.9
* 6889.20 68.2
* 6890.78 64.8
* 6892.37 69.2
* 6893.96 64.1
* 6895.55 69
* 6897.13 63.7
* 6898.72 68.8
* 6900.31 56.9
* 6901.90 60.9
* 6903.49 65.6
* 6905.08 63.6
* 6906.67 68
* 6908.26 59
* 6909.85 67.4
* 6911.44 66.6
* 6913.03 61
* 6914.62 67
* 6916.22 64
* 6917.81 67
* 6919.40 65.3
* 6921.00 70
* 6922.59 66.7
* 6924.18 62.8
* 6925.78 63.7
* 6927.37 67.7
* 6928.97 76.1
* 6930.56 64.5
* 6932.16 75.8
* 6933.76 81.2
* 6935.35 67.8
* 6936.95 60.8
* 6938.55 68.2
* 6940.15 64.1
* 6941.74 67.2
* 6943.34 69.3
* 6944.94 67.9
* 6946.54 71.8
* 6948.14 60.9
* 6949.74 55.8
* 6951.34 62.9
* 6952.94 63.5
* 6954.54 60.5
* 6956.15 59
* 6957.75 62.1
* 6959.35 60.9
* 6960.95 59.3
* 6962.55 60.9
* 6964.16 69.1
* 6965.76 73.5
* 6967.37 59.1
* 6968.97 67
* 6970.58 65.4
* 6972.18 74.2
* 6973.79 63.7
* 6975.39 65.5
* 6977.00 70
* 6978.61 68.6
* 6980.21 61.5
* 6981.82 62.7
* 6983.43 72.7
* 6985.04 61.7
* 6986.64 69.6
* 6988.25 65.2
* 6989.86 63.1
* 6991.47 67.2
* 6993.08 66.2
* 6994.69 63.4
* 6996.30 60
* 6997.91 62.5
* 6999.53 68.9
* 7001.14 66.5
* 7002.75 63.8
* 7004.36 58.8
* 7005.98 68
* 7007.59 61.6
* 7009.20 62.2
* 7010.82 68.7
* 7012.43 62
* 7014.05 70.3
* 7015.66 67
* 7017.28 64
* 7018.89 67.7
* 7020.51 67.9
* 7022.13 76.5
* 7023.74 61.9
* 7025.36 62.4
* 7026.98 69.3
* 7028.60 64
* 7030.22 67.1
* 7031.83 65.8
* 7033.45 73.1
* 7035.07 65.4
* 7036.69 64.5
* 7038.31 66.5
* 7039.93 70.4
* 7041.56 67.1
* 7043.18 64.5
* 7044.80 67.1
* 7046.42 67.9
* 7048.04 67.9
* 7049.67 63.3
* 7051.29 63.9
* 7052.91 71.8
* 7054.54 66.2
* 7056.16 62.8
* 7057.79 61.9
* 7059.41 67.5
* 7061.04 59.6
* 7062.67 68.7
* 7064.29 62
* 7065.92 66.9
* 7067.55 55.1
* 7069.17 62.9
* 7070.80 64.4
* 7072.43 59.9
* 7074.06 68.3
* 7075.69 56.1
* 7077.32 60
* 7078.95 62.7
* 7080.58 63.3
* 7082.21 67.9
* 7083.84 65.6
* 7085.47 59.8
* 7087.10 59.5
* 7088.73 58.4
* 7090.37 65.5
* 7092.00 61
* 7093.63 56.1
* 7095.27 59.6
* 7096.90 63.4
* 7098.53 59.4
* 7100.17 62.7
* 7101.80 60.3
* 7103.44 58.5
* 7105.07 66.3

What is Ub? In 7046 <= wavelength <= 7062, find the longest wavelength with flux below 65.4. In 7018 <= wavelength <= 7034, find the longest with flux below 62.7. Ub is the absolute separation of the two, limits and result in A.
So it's 35.7 A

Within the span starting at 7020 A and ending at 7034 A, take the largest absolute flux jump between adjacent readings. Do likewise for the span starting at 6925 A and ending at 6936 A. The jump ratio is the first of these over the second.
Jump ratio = 1.09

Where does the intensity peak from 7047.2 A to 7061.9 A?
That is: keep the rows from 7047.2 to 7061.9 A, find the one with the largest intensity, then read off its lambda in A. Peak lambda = 7052.91 A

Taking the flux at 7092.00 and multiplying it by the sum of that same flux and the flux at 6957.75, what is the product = 7509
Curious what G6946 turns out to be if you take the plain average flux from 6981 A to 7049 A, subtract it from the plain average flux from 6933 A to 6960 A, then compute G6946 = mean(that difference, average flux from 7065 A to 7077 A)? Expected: 30.4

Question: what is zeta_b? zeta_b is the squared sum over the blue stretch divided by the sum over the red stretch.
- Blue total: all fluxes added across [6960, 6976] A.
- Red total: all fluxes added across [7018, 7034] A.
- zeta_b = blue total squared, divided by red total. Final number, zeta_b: 640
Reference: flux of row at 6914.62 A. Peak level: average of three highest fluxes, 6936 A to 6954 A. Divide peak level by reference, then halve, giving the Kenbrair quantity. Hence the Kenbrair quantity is 0.521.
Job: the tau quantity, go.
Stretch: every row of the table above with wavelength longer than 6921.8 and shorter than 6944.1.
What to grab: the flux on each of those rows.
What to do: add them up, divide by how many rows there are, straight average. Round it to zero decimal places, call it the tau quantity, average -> 68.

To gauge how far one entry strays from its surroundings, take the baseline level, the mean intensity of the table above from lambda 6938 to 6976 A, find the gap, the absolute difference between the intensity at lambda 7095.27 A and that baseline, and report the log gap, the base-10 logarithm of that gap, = 0.70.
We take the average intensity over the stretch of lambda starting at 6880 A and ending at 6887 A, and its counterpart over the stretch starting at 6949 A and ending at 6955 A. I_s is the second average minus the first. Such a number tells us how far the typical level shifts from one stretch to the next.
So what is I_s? -10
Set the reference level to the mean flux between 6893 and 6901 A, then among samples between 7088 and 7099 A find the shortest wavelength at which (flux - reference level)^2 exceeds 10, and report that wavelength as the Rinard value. 7088.73 A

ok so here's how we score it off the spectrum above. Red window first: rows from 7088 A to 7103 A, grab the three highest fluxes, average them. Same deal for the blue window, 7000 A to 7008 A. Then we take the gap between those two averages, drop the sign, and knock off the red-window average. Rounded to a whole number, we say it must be -62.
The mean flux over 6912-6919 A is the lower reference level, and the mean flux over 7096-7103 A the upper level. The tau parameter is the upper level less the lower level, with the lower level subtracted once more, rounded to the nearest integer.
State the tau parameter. -68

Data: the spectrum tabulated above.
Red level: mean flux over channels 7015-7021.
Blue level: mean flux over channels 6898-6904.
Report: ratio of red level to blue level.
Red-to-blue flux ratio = 1.06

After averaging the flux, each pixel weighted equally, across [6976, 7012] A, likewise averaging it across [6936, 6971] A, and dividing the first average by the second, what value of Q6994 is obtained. 1.02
